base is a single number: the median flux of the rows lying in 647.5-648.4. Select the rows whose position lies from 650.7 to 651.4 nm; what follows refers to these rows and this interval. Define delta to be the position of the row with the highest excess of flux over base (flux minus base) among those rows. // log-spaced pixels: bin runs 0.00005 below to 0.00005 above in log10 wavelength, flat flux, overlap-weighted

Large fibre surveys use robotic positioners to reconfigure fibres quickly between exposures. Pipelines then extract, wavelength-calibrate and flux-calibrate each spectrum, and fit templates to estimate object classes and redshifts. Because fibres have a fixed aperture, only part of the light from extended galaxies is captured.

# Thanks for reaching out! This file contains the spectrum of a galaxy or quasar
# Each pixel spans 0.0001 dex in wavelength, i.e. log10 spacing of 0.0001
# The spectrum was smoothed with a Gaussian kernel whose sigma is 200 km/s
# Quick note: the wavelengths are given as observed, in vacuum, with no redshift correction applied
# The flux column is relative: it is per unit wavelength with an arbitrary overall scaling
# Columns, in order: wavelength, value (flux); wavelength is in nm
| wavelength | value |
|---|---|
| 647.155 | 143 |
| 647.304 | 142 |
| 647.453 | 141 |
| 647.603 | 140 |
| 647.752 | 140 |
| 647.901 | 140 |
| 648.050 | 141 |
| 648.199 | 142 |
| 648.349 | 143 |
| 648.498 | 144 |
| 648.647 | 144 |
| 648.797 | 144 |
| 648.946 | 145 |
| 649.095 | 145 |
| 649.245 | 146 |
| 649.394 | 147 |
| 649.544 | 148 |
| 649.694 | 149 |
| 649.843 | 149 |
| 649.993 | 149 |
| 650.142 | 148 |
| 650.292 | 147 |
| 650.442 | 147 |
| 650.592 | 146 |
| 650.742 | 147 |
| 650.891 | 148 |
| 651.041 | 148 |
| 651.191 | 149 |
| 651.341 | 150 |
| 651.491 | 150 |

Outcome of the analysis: 651.341 nm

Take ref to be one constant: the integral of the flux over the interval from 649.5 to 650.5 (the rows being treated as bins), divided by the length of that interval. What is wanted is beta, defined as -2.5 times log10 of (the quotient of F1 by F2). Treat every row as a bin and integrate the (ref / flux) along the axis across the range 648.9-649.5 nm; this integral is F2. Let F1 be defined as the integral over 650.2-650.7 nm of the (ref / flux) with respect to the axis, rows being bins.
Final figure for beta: 0.2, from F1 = 0.50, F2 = 0.6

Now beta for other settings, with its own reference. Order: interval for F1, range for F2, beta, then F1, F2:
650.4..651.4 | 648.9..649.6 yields -0.4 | 1.00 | 0.7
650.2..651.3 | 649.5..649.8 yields -1.4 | 1.10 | 0.3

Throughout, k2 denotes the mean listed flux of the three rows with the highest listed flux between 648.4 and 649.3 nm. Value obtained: 145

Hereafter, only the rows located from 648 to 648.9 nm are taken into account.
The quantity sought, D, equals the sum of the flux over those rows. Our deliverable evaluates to 858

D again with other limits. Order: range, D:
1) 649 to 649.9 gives 884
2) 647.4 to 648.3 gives 844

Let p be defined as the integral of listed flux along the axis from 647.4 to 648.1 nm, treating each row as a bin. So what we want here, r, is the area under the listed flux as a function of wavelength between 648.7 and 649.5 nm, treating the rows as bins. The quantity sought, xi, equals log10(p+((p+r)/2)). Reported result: 2.31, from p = 98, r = 116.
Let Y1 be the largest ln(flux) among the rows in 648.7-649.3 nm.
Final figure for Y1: 4.98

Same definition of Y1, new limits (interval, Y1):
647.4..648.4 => 4.96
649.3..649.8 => 5.00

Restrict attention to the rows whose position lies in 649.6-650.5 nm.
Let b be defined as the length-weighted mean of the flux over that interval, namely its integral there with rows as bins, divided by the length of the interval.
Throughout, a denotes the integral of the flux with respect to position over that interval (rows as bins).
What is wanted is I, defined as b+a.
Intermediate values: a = 133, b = 148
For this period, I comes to 282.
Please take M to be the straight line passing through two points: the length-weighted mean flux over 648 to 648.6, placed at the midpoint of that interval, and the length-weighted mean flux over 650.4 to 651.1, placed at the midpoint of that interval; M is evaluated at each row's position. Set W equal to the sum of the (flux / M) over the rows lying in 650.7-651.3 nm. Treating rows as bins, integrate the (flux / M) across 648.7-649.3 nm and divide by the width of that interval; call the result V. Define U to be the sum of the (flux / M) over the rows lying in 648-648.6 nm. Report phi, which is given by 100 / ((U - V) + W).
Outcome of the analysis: 14.3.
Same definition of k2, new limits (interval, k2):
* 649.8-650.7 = 149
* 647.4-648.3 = 141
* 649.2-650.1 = 149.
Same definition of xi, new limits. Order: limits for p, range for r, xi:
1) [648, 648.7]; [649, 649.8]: 2.32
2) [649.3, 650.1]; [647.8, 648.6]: 2.37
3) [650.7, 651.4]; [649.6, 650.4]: 2.33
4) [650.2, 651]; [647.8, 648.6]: 2.37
